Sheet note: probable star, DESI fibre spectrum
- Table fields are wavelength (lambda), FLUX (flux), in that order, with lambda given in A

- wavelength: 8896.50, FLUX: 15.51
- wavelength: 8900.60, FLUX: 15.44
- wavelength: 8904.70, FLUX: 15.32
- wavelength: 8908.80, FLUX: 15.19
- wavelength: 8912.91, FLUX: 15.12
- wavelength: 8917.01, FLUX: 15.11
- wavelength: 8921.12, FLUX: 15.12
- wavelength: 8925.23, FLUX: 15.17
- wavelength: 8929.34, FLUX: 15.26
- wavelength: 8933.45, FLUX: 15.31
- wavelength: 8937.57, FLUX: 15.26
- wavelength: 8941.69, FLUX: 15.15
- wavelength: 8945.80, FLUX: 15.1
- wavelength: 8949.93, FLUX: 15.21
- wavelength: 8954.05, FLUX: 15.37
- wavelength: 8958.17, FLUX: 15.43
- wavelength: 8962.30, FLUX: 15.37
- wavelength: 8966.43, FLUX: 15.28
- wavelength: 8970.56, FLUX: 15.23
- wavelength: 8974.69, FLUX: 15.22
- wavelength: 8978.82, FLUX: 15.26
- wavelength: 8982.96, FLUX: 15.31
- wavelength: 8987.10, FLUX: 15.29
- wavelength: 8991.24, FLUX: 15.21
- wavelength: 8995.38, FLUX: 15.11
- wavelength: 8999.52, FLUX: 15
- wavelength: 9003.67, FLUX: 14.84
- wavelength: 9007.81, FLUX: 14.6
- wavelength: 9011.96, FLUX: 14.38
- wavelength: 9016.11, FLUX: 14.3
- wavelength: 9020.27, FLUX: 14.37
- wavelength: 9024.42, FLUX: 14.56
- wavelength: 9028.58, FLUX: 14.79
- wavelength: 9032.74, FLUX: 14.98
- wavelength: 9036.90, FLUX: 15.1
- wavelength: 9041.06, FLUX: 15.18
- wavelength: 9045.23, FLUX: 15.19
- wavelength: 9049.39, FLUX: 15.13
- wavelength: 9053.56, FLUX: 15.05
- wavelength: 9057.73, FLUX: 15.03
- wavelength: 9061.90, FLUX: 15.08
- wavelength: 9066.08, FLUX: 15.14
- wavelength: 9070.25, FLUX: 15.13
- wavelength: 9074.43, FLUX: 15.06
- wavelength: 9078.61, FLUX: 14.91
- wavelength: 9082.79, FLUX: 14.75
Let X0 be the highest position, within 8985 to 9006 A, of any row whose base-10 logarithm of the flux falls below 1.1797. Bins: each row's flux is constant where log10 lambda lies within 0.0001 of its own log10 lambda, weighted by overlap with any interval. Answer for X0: 9003.67 A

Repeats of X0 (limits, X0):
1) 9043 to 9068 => 9061.90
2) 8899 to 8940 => 8921.12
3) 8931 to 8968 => 8945.80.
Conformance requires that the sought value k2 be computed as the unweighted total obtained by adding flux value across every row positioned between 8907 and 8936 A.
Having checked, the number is 106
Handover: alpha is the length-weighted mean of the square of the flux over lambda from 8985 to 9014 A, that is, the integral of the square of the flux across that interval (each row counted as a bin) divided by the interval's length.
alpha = 223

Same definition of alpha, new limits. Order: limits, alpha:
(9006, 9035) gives 212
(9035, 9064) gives 228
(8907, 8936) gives 231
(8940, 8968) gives 233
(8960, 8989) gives 233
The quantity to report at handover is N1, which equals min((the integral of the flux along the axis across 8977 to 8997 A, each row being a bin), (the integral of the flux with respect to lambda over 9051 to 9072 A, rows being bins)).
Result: 305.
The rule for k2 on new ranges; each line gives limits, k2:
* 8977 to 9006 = 106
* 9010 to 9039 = 102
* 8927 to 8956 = 107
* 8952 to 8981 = 107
